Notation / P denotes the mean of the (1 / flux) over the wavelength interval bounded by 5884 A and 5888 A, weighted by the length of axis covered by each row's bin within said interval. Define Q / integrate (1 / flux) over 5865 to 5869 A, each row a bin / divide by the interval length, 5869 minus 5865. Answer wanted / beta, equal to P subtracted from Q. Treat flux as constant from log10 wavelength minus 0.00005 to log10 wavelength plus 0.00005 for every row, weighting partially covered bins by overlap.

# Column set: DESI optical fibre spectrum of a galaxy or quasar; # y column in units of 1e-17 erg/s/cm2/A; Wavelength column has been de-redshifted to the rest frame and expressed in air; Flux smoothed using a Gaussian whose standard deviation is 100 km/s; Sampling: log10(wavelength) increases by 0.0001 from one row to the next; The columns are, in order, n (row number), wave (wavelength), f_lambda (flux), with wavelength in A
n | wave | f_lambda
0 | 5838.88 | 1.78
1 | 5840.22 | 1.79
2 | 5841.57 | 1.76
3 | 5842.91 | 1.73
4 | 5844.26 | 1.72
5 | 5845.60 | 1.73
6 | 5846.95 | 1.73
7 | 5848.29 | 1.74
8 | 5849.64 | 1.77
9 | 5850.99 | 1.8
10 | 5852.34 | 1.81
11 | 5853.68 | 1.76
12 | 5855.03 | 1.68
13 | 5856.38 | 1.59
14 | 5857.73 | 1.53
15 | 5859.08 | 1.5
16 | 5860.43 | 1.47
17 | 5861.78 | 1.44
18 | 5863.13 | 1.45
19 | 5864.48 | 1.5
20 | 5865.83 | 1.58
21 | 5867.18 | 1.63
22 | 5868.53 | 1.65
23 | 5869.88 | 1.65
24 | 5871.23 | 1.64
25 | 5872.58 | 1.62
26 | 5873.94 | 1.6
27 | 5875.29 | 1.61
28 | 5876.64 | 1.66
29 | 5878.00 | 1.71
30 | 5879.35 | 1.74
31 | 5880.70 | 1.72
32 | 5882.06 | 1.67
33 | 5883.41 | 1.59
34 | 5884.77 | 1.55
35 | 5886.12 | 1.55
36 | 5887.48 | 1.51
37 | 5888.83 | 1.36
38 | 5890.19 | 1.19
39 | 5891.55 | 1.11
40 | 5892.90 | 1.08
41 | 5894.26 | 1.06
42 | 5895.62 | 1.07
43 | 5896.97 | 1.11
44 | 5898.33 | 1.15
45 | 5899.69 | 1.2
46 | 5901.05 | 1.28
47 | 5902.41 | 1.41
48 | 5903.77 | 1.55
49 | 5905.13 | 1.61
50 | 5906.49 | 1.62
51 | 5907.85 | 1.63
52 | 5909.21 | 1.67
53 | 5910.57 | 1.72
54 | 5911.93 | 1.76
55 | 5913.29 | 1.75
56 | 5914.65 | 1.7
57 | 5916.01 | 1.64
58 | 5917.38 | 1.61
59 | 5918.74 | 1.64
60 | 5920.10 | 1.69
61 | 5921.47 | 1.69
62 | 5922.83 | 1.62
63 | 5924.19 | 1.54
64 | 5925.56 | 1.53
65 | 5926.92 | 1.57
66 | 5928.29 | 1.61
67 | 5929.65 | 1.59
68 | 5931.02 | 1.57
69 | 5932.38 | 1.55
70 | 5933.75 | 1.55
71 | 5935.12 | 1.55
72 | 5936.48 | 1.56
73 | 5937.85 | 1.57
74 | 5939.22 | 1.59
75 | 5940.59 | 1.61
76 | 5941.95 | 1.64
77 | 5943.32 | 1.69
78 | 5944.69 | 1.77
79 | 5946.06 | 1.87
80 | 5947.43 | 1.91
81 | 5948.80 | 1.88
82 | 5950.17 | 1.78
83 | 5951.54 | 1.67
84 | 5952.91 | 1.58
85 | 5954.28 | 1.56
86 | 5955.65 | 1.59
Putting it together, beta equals -0.03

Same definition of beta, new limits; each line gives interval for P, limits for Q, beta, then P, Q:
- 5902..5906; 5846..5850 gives -0.08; 0.65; 0.57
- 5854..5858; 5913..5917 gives -0.02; 0.62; 0.59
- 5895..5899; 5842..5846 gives -0.32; 0.90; 0.58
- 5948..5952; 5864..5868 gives 0.07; 0.56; 0.64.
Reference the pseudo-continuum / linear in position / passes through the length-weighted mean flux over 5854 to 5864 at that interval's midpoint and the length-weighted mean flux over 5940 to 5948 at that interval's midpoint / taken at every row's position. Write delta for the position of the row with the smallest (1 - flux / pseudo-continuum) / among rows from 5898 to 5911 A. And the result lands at 5910.57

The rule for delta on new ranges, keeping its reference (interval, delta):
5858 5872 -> 5868.53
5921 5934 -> 5921.47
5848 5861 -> 5852.34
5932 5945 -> 5944.69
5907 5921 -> 5911.93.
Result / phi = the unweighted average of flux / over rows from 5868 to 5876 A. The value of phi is 1.63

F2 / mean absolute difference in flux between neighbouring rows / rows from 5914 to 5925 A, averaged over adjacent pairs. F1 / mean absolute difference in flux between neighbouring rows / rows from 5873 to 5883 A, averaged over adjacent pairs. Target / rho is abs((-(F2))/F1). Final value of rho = 1.3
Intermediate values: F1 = 0.035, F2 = 0.046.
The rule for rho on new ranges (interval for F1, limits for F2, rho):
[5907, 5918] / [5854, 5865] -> 1.1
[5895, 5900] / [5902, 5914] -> 1.0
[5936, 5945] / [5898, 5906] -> 2.6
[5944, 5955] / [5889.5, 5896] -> 0.5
